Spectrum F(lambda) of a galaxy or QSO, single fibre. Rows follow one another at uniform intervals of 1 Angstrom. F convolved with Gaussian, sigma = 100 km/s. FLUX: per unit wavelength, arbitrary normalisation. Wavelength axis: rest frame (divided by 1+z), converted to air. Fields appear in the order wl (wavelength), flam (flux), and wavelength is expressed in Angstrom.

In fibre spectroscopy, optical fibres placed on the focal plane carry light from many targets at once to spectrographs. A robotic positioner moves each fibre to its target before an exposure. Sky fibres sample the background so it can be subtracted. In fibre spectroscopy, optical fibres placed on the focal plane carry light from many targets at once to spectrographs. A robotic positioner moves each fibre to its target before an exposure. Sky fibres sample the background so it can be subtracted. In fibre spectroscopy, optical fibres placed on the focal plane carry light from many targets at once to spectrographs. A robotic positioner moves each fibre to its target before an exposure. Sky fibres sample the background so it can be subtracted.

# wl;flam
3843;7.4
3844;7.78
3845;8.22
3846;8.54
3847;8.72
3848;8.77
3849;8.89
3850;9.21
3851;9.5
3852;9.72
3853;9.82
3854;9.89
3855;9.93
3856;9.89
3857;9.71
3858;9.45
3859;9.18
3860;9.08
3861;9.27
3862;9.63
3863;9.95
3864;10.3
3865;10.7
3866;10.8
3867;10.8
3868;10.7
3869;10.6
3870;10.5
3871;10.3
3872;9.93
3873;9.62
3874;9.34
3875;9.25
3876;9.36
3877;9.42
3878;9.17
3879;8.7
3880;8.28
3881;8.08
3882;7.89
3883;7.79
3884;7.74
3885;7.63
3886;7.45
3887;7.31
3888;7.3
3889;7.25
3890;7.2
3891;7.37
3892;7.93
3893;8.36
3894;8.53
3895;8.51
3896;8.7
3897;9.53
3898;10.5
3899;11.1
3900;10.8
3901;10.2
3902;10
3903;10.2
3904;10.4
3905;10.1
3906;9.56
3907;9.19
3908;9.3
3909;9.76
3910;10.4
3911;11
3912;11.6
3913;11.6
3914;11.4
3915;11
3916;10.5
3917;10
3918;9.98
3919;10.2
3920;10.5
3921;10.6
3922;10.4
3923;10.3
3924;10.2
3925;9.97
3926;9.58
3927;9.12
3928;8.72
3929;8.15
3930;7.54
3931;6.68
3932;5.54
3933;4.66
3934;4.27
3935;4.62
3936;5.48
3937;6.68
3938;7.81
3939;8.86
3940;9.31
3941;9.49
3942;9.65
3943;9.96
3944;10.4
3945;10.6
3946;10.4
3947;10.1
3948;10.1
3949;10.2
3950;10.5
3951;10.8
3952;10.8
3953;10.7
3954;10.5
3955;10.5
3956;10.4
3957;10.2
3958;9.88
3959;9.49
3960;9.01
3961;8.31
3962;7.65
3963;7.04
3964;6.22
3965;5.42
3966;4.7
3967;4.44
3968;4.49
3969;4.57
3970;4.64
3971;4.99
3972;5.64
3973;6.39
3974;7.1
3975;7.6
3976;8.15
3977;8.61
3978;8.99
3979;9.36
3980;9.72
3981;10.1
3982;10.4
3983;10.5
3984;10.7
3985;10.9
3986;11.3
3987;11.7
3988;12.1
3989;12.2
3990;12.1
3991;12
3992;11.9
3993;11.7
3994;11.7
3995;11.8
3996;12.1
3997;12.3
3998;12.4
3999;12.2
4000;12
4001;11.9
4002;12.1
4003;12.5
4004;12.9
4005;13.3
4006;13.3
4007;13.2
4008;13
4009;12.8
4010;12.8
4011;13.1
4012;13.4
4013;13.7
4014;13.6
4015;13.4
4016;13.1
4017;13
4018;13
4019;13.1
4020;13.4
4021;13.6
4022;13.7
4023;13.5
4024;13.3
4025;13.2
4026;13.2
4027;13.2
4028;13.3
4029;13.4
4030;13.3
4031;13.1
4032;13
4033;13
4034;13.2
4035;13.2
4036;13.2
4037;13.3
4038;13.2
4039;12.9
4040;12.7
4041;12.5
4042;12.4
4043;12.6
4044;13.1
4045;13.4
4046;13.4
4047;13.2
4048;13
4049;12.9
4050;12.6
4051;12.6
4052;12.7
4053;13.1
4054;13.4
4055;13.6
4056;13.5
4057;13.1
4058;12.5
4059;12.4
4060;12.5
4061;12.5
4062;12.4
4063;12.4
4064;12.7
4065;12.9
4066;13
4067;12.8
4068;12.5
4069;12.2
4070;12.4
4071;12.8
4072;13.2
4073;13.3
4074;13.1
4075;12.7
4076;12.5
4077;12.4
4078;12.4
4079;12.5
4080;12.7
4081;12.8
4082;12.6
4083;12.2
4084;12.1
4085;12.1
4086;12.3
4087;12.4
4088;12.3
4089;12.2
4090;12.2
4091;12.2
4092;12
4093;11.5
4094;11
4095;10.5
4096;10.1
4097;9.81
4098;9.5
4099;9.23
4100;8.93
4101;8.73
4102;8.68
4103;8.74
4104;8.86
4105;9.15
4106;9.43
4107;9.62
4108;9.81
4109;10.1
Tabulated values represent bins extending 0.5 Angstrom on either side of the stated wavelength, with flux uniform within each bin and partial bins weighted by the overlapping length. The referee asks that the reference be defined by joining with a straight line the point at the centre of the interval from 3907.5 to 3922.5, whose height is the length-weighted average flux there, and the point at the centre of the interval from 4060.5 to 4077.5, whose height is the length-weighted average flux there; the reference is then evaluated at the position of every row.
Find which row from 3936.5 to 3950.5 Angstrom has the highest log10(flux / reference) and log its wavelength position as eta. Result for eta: 3945 Angstrom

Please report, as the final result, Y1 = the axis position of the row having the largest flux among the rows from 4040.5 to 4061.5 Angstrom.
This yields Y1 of 4055 Angstrom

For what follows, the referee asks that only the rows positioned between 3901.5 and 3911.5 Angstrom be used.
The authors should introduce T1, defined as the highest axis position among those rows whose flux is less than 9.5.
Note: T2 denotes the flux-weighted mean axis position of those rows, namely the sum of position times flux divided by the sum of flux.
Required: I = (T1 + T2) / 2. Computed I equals 3907.3 Angstrom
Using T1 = 3908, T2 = 3906.5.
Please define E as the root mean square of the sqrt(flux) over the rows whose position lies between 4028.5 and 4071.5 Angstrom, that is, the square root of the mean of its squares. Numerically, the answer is 3.6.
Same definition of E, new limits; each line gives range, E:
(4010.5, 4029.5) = 3.7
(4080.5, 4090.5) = 3.5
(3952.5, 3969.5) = 2.8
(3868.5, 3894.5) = 2.9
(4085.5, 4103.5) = 3.3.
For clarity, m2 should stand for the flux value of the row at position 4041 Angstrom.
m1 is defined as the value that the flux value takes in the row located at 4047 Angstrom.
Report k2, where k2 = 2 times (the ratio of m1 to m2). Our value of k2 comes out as 2.1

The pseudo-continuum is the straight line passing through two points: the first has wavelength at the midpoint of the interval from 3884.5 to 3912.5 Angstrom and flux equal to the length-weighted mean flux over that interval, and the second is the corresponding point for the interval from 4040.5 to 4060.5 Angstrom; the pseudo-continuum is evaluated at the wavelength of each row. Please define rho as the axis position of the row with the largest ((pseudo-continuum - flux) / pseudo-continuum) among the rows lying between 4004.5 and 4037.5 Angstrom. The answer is 4033 Angstrom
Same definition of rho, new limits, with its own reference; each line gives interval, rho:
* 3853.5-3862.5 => 3860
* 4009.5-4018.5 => 4018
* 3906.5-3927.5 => 3927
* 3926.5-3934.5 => 3934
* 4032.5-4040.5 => 4040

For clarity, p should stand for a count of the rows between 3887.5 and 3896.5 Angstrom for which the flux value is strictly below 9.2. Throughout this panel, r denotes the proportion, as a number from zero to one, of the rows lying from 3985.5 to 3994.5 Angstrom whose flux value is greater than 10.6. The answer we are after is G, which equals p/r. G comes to 9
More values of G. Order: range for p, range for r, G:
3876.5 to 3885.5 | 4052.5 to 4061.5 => 8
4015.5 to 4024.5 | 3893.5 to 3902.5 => 0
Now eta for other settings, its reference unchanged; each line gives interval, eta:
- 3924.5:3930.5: 3925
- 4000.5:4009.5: 4005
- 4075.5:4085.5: 4081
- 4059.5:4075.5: 4073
